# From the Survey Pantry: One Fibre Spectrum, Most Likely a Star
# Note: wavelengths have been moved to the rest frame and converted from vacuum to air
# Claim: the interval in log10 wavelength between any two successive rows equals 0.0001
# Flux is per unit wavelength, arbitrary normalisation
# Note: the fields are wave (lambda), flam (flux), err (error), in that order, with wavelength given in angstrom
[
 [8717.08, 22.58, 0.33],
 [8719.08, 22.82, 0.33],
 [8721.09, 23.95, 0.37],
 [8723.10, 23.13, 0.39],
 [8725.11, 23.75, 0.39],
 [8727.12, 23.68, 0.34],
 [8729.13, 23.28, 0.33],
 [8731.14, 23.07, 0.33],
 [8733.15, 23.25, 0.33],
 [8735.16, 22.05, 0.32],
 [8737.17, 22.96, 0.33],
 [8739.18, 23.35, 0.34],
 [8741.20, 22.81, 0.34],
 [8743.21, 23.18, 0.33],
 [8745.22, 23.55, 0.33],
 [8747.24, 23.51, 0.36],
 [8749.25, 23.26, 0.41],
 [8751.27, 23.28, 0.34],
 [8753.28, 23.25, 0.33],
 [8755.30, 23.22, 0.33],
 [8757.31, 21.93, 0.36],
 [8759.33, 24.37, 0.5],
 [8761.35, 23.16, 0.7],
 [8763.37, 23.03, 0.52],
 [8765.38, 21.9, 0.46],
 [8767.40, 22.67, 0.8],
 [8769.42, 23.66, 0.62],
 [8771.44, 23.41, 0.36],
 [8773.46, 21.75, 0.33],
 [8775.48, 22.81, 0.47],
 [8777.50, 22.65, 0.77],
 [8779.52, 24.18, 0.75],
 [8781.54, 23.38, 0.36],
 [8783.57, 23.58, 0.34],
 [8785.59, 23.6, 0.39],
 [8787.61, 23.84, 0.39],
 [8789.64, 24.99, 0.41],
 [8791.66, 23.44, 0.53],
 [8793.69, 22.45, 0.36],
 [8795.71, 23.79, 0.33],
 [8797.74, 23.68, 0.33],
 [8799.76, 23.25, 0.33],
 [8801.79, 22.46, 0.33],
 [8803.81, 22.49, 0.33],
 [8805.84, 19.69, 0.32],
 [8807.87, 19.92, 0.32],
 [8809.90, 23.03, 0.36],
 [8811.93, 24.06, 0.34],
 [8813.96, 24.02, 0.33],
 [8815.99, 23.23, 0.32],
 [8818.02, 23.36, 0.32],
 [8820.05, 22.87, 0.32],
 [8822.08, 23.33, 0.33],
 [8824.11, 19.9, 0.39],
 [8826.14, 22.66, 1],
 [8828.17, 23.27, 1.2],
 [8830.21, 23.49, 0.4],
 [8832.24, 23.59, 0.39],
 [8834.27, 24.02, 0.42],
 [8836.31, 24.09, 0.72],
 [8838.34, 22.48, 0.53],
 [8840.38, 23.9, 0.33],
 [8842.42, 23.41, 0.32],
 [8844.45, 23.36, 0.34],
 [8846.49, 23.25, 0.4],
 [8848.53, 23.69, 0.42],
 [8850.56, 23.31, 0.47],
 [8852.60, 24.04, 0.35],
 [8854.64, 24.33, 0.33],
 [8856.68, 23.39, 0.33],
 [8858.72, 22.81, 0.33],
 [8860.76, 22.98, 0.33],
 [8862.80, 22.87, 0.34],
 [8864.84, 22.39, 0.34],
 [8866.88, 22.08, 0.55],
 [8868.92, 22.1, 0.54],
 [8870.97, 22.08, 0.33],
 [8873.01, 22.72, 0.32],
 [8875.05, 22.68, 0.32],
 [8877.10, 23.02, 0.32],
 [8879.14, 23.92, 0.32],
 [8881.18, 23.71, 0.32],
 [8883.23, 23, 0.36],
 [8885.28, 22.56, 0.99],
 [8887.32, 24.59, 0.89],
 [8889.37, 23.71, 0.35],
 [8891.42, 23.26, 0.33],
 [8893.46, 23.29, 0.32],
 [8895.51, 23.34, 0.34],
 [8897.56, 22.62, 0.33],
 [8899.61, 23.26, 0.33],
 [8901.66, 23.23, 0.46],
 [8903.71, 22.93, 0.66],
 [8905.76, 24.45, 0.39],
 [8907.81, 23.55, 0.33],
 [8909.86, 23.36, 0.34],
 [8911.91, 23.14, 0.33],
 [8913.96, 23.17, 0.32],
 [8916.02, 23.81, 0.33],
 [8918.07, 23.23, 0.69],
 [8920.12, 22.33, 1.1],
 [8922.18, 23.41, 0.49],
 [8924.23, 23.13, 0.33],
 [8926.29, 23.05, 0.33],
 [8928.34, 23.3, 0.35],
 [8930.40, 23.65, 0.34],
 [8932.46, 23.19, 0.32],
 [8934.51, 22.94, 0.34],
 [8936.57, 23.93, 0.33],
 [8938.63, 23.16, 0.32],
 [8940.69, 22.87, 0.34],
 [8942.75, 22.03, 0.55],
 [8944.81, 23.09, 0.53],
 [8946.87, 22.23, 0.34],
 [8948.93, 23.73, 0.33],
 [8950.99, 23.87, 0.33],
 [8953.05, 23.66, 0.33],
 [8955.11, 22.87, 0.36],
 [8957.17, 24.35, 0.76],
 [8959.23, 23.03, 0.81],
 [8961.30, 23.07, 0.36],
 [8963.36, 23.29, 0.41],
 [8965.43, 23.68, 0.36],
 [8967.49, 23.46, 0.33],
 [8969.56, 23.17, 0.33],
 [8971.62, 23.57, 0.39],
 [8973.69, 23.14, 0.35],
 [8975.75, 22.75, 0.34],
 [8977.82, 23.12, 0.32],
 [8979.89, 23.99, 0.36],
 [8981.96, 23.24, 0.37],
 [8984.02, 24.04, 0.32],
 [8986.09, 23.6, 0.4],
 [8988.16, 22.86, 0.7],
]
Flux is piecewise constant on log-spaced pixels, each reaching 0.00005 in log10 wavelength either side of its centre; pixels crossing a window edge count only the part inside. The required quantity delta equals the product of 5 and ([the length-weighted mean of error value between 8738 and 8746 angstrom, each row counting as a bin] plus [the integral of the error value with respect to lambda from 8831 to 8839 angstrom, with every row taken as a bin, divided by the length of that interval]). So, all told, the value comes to 4.23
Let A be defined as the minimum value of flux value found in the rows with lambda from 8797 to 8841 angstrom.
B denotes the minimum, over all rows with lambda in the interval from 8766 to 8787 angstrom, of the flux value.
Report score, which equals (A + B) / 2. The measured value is 20.7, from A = 19.69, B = 21.75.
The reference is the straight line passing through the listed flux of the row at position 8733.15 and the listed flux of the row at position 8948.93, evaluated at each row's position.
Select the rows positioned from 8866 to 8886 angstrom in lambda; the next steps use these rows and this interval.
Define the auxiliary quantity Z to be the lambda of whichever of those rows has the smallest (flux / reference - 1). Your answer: 8870.97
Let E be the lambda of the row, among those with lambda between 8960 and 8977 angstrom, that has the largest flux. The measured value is 8965.43 angstrom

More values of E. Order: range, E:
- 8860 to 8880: 8879.14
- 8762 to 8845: 8789.64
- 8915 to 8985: 8957.17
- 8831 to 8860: 8854.64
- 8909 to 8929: 8916.02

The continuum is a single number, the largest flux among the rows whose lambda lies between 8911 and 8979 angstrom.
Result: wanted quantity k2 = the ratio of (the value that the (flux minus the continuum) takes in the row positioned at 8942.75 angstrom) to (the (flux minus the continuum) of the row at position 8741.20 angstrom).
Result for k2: 1.5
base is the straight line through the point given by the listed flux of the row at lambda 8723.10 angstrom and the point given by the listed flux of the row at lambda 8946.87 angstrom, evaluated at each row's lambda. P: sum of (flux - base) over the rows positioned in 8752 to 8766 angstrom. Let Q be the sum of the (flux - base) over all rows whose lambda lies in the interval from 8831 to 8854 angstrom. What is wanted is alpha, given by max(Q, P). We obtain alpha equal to 10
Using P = 0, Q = 10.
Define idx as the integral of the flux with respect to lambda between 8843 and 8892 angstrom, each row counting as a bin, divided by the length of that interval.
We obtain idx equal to 23.2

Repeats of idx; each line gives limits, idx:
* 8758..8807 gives 23.1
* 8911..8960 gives 23.2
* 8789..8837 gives 22.9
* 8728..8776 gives 23.0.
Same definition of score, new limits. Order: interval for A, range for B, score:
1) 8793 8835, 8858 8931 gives 20.9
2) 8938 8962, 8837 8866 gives 22.2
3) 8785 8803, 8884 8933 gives 22.4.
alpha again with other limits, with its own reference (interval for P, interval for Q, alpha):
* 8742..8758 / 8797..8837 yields 1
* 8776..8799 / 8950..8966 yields 10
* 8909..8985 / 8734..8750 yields 39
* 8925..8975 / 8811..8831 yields 25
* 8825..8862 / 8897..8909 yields 14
